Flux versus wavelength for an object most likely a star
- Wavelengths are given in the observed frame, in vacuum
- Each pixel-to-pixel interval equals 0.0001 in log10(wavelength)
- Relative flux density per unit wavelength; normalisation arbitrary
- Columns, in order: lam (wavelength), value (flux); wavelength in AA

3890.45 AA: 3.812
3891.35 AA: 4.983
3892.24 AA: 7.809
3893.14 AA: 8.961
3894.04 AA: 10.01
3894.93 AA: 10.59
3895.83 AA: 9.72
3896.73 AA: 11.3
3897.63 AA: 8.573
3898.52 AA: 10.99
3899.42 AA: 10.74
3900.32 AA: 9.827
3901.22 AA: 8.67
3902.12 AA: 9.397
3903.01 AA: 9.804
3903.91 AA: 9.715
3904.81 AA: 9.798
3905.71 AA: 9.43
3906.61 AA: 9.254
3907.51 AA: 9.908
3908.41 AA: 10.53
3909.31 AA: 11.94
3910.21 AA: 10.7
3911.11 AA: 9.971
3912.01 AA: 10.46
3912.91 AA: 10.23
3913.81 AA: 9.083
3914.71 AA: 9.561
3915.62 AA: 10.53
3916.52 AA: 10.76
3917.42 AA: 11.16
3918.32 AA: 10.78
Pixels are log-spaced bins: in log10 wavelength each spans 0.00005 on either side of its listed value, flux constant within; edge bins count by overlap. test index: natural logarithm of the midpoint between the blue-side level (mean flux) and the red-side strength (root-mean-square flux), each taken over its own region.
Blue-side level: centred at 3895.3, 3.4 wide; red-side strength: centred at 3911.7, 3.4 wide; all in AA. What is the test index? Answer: 2.34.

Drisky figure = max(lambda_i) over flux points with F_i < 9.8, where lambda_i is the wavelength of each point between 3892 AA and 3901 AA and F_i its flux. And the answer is 3897.63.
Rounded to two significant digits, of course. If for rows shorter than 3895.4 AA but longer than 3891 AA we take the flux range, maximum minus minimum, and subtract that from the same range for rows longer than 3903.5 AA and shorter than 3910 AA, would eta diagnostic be -2.9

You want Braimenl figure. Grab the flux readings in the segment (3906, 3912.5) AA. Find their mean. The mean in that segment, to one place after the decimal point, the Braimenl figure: 10.4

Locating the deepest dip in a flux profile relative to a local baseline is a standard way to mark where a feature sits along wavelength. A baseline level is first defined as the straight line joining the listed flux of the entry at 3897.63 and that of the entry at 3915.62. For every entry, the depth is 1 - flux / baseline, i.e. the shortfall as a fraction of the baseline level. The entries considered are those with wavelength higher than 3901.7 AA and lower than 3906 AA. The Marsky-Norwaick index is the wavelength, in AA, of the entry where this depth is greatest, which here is 3905.71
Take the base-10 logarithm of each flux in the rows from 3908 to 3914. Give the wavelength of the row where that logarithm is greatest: 3909.31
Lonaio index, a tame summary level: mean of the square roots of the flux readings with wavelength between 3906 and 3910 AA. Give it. 3.22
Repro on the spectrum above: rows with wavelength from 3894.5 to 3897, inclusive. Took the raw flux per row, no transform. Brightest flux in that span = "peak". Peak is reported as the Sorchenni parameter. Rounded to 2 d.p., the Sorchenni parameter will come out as 11.30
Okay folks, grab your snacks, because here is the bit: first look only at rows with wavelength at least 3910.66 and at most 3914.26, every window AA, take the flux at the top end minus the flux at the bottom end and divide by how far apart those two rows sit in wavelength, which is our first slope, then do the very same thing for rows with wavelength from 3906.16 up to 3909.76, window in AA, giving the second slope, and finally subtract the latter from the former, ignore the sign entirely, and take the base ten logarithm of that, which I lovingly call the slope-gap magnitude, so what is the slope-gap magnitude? 0.12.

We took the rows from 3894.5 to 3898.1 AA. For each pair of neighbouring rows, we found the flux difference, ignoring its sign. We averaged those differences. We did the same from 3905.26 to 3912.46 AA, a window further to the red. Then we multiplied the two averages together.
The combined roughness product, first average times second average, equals 1.31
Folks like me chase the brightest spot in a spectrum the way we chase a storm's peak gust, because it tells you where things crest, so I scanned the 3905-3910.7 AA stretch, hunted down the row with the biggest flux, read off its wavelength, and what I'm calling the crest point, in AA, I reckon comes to 3909.31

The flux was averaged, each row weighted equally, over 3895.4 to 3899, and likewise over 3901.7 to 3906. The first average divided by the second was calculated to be 1.05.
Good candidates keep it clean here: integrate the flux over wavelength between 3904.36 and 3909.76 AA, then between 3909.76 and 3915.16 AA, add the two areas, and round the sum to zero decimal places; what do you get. 109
